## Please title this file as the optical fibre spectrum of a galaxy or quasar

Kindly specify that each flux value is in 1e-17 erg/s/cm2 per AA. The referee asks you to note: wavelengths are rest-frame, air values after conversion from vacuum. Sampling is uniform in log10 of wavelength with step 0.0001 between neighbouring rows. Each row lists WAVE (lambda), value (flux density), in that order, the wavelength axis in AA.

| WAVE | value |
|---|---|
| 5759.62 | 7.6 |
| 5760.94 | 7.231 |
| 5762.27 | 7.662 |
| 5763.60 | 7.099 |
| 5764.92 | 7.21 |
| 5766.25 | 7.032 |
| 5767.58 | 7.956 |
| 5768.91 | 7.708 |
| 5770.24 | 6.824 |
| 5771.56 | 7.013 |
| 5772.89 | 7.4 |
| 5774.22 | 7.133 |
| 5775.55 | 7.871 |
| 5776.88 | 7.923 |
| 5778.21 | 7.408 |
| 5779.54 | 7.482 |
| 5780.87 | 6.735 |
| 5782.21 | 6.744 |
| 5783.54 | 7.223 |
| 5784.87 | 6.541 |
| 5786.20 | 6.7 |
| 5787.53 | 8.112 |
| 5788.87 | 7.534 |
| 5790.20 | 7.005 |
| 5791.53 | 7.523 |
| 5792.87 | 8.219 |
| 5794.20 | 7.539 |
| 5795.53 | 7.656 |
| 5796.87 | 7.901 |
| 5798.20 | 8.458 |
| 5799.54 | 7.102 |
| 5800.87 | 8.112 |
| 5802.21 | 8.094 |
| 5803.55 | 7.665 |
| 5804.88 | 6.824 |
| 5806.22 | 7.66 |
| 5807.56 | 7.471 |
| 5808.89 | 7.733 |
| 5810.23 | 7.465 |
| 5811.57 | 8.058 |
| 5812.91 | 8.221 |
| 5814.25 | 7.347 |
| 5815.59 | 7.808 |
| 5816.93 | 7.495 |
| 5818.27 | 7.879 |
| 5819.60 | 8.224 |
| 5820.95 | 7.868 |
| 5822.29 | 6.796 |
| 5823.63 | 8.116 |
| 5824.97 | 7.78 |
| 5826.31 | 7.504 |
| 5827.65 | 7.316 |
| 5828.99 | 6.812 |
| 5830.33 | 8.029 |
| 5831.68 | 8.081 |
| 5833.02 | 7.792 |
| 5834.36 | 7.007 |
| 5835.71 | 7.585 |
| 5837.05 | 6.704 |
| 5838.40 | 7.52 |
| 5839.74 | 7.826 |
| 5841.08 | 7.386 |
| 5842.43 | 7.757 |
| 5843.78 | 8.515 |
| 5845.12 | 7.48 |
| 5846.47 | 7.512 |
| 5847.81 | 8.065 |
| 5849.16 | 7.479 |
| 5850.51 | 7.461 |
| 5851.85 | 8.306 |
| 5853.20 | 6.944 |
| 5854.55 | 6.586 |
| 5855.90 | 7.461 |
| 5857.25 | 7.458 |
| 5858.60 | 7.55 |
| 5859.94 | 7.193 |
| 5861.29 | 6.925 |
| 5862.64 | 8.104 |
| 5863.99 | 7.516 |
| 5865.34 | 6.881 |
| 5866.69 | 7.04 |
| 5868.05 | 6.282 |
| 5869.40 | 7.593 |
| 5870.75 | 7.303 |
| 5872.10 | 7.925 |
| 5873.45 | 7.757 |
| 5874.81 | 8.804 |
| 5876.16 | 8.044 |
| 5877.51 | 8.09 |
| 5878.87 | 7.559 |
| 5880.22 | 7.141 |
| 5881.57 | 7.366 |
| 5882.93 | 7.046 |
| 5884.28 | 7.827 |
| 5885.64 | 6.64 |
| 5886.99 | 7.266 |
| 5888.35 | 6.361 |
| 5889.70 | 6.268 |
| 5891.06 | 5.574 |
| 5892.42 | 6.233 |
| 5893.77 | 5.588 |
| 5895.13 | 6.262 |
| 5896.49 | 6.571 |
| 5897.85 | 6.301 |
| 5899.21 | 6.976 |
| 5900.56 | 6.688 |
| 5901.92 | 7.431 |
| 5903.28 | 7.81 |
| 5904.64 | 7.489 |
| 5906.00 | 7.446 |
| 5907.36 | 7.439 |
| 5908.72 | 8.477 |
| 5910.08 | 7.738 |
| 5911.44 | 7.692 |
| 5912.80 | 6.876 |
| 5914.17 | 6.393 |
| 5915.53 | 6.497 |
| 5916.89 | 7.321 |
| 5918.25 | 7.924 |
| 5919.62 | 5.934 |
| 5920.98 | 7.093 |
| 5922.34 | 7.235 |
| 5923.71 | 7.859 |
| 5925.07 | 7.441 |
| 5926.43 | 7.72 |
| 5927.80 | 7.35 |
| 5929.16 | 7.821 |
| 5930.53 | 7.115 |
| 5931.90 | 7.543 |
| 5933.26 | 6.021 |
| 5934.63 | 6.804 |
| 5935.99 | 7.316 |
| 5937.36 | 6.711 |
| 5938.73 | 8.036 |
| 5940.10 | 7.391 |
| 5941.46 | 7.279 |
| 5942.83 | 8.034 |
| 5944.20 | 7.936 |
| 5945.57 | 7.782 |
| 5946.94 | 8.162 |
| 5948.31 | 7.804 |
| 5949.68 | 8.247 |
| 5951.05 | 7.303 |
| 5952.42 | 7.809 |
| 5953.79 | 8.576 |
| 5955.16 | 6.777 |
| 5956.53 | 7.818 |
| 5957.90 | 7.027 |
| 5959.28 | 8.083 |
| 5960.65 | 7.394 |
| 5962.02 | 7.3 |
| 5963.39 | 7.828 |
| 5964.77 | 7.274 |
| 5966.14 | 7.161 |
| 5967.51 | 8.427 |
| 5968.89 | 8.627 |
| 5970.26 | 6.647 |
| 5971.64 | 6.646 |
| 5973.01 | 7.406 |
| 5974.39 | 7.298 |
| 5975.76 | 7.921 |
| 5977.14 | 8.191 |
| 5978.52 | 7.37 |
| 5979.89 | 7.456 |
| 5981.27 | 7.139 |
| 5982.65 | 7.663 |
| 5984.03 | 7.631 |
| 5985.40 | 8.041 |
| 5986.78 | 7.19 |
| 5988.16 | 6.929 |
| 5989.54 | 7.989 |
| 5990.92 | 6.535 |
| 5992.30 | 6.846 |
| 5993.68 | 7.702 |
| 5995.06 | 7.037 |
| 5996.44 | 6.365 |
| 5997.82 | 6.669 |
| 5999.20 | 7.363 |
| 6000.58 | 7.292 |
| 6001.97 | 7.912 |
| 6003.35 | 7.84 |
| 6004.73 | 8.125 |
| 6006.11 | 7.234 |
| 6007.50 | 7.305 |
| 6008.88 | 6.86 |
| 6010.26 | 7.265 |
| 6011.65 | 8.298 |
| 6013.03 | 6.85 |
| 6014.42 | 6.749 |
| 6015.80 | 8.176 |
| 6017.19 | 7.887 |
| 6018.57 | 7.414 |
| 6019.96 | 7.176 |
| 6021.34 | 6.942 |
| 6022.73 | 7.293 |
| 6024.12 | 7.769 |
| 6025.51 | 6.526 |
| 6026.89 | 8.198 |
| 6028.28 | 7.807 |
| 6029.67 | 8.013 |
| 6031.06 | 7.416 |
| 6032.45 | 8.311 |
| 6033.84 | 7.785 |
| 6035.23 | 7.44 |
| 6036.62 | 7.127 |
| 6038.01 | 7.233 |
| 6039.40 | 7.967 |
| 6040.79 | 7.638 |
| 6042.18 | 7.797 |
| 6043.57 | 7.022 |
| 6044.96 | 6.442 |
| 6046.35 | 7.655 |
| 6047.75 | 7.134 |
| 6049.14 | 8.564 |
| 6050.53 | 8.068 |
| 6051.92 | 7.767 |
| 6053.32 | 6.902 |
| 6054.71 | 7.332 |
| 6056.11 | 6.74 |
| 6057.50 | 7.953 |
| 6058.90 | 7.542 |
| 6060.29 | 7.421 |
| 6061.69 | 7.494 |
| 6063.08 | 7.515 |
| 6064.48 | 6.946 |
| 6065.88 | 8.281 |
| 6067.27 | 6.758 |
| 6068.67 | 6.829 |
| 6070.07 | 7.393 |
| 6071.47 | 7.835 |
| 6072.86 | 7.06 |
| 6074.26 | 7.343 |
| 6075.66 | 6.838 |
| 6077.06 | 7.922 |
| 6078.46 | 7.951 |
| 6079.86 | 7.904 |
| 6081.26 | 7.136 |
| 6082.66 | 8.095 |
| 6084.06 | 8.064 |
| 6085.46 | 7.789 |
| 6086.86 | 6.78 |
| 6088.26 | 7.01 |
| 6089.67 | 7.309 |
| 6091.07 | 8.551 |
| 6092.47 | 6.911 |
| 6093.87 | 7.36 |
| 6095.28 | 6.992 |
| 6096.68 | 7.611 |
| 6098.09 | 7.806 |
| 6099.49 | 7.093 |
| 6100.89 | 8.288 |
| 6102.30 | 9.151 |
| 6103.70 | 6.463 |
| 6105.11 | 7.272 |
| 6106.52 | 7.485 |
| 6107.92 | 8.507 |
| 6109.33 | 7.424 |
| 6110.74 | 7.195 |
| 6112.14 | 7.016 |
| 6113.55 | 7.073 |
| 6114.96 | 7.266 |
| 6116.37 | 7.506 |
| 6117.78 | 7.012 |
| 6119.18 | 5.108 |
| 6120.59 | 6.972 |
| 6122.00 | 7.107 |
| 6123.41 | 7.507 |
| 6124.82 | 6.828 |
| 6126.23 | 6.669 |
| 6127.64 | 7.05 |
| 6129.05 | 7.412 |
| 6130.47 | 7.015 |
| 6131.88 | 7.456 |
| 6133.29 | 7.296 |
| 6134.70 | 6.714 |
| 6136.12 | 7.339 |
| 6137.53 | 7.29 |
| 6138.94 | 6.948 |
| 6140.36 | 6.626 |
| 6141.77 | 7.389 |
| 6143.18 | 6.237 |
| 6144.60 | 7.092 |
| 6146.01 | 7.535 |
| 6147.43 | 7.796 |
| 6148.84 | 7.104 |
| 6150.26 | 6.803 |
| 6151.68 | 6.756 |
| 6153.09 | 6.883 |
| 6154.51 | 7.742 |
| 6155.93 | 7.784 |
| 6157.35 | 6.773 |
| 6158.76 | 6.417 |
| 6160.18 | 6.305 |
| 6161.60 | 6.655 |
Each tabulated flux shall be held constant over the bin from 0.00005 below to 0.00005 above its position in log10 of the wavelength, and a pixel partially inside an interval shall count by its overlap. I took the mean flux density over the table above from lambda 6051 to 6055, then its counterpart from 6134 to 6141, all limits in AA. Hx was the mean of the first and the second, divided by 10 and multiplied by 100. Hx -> 72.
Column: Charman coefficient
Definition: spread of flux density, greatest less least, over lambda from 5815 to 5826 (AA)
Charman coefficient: 1.43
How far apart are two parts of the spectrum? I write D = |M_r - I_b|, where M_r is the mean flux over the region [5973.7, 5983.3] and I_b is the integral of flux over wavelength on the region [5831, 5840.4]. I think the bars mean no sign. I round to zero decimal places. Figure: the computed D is 63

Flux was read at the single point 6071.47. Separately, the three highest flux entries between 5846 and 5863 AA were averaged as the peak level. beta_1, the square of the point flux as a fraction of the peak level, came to 0.92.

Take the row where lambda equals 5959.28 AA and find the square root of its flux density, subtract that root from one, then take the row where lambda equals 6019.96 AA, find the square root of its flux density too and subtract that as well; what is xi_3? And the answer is -4.52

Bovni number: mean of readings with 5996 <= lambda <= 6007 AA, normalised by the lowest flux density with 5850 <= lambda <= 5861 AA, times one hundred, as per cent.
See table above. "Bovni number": 112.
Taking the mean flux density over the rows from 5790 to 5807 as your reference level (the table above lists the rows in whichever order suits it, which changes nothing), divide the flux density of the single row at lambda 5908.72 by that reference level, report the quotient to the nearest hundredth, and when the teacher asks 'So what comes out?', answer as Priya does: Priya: 1.10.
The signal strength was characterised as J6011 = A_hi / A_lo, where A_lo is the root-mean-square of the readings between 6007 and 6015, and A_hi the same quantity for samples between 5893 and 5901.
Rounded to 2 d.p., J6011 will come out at 0.89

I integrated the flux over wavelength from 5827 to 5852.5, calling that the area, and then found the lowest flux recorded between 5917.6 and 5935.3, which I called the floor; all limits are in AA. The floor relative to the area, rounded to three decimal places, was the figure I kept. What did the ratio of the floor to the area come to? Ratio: 0.031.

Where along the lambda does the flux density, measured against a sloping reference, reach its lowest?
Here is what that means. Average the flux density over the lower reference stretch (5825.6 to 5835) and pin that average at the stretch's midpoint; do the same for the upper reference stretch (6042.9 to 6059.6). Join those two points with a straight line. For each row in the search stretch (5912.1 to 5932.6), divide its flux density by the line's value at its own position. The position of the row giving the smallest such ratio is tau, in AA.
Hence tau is 5919.62 AA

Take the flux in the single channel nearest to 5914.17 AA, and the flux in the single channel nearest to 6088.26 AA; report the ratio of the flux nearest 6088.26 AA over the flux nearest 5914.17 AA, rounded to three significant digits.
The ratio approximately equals 1.10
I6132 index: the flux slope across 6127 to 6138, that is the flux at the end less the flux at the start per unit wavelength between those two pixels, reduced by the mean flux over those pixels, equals -7.2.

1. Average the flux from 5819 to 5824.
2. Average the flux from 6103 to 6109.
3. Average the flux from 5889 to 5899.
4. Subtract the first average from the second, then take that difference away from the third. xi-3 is 6.4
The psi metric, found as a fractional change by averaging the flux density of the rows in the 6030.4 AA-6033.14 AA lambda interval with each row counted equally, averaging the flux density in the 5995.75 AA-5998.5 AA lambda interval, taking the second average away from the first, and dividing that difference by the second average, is 0.21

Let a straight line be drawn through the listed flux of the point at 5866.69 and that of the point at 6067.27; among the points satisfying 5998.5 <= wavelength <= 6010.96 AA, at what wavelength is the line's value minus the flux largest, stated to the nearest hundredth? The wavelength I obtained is 6008.88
